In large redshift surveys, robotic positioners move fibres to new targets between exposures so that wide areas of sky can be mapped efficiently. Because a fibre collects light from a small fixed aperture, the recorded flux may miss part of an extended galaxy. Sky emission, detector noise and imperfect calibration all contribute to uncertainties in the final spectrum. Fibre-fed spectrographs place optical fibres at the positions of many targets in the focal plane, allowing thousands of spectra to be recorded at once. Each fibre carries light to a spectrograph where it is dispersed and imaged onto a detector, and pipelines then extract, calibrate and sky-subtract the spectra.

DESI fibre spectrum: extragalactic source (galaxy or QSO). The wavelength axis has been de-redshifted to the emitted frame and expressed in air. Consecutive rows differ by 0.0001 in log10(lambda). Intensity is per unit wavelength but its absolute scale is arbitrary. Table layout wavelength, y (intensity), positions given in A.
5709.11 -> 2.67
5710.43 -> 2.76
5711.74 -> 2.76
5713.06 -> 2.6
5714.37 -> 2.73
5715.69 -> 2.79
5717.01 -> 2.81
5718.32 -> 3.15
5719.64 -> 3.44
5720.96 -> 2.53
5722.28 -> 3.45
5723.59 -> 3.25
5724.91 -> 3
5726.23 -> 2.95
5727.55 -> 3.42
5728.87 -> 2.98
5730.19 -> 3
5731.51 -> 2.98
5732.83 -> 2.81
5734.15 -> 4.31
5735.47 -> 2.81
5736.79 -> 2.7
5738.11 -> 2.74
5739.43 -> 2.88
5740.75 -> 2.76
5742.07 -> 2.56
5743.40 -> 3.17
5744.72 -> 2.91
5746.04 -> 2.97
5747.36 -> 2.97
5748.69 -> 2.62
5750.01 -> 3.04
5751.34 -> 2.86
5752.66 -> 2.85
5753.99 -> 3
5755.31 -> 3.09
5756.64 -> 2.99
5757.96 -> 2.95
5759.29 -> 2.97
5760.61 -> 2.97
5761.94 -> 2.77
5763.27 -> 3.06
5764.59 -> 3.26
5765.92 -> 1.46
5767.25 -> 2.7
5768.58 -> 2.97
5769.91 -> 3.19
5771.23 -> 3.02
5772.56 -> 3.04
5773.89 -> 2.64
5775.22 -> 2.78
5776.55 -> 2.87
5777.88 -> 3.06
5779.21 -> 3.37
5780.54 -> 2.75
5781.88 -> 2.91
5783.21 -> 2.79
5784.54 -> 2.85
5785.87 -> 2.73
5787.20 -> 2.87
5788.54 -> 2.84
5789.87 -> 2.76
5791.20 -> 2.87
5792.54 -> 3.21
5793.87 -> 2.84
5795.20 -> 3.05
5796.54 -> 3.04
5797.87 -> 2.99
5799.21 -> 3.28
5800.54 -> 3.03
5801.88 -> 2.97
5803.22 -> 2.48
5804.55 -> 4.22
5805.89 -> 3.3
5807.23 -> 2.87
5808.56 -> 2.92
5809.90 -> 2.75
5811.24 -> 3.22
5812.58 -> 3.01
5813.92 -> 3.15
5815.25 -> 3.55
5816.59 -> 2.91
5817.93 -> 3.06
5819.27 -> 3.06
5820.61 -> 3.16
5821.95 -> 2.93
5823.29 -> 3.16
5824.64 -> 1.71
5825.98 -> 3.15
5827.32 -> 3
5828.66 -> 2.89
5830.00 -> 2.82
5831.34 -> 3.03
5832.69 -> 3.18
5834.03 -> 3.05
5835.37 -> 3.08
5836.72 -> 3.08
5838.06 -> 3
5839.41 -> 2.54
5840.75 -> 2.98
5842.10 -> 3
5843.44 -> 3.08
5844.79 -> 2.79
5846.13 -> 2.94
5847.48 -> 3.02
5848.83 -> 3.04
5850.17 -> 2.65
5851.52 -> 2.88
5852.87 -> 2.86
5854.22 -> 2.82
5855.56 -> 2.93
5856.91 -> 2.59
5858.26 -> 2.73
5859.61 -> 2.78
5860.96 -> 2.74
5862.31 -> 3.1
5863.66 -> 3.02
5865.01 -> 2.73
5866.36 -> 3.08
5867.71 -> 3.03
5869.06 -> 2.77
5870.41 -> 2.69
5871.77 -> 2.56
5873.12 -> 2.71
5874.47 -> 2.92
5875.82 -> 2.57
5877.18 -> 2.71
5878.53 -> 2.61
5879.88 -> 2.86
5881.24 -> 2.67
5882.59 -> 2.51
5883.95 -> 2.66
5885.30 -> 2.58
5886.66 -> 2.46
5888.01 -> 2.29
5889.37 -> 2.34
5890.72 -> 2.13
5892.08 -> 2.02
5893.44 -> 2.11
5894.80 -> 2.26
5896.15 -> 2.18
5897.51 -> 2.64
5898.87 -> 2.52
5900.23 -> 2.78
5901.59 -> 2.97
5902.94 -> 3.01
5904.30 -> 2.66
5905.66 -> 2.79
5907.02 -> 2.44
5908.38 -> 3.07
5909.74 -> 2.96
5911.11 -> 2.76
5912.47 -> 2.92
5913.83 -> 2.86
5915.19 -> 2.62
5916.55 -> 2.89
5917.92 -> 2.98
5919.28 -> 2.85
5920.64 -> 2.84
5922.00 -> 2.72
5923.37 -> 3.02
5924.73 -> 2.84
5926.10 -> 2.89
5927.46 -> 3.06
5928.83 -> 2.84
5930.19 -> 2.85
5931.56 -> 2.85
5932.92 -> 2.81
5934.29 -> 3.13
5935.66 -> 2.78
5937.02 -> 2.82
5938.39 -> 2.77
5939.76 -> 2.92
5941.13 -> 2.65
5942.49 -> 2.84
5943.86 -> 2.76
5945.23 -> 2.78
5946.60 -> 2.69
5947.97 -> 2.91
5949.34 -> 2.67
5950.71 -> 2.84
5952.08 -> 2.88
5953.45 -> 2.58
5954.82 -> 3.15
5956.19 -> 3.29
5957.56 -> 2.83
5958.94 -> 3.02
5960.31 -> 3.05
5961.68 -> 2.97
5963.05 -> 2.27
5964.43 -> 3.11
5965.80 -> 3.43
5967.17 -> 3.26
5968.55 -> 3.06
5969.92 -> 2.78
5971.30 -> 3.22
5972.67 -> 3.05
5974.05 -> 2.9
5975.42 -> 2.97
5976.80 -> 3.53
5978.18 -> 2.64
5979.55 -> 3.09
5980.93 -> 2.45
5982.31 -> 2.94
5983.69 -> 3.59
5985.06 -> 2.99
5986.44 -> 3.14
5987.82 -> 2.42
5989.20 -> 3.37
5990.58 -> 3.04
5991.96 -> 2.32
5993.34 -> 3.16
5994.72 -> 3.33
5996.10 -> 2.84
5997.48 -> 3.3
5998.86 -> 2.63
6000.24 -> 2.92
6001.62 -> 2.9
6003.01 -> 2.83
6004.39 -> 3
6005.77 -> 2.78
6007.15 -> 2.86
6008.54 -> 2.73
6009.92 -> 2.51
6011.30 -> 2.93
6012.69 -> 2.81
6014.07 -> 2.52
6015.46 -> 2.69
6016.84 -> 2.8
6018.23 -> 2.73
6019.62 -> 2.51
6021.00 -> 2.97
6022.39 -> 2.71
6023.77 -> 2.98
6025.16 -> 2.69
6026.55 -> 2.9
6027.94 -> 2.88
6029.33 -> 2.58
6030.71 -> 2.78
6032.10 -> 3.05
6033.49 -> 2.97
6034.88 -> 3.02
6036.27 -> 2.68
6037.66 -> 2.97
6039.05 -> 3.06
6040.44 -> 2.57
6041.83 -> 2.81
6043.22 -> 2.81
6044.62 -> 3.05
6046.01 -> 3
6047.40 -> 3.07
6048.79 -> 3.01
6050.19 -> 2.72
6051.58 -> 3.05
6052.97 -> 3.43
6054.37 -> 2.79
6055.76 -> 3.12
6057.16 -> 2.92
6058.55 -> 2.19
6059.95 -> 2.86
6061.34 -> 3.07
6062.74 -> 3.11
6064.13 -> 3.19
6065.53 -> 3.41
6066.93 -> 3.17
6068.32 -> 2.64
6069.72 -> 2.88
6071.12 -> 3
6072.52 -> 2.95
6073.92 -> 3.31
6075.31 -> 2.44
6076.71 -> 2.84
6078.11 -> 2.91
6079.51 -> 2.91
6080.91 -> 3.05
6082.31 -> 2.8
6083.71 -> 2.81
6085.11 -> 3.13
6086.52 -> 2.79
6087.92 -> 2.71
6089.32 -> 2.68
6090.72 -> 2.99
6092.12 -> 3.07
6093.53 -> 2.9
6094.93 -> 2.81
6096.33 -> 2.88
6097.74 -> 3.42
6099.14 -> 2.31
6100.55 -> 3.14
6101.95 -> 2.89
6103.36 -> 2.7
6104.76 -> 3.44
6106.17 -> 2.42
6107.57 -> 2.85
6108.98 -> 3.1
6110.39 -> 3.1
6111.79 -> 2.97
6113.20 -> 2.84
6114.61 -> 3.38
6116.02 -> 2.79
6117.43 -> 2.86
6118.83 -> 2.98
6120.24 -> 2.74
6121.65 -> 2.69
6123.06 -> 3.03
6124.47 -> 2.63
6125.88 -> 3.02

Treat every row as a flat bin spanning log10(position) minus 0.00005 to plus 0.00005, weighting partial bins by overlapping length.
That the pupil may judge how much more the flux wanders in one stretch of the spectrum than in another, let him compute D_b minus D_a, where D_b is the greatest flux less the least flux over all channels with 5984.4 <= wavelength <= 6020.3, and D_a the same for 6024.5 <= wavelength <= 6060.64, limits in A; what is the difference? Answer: -0.2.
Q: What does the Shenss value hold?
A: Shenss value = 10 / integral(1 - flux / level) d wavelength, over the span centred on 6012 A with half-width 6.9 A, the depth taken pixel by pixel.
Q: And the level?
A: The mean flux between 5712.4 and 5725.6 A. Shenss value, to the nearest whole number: 9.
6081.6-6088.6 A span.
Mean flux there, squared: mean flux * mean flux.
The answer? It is 8.1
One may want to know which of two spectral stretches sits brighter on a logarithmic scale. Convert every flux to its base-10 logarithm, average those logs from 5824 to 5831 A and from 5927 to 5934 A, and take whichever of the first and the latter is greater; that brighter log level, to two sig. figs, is 0.46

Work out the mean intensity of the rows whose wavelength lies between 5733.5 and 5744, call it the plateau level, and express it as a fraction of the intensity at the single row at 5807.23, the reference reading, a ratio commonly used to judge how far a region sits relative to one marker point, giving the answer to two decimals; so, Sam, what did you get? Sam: 1.04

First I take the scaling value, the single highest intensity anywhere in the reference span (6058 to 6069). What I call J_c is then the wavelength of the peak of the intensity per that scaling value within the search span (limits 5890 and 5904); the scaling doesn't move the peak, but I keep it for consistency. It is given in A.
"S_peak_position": 5902.94 A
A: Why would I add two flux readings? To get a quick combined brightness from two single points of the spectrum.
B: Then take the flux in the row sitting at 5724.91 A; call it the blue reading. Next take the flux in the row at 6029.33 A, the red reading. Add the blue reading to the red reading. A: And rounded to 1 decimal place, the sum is 5.6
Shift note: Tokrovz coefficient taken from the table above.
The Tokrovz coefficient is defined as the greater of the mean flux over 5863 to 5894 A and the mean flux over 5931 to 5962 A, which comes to 2.87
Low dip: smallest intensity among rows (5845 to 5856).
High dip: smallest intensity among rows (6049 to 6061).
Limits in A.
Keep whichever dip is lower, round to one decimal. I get 2.2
